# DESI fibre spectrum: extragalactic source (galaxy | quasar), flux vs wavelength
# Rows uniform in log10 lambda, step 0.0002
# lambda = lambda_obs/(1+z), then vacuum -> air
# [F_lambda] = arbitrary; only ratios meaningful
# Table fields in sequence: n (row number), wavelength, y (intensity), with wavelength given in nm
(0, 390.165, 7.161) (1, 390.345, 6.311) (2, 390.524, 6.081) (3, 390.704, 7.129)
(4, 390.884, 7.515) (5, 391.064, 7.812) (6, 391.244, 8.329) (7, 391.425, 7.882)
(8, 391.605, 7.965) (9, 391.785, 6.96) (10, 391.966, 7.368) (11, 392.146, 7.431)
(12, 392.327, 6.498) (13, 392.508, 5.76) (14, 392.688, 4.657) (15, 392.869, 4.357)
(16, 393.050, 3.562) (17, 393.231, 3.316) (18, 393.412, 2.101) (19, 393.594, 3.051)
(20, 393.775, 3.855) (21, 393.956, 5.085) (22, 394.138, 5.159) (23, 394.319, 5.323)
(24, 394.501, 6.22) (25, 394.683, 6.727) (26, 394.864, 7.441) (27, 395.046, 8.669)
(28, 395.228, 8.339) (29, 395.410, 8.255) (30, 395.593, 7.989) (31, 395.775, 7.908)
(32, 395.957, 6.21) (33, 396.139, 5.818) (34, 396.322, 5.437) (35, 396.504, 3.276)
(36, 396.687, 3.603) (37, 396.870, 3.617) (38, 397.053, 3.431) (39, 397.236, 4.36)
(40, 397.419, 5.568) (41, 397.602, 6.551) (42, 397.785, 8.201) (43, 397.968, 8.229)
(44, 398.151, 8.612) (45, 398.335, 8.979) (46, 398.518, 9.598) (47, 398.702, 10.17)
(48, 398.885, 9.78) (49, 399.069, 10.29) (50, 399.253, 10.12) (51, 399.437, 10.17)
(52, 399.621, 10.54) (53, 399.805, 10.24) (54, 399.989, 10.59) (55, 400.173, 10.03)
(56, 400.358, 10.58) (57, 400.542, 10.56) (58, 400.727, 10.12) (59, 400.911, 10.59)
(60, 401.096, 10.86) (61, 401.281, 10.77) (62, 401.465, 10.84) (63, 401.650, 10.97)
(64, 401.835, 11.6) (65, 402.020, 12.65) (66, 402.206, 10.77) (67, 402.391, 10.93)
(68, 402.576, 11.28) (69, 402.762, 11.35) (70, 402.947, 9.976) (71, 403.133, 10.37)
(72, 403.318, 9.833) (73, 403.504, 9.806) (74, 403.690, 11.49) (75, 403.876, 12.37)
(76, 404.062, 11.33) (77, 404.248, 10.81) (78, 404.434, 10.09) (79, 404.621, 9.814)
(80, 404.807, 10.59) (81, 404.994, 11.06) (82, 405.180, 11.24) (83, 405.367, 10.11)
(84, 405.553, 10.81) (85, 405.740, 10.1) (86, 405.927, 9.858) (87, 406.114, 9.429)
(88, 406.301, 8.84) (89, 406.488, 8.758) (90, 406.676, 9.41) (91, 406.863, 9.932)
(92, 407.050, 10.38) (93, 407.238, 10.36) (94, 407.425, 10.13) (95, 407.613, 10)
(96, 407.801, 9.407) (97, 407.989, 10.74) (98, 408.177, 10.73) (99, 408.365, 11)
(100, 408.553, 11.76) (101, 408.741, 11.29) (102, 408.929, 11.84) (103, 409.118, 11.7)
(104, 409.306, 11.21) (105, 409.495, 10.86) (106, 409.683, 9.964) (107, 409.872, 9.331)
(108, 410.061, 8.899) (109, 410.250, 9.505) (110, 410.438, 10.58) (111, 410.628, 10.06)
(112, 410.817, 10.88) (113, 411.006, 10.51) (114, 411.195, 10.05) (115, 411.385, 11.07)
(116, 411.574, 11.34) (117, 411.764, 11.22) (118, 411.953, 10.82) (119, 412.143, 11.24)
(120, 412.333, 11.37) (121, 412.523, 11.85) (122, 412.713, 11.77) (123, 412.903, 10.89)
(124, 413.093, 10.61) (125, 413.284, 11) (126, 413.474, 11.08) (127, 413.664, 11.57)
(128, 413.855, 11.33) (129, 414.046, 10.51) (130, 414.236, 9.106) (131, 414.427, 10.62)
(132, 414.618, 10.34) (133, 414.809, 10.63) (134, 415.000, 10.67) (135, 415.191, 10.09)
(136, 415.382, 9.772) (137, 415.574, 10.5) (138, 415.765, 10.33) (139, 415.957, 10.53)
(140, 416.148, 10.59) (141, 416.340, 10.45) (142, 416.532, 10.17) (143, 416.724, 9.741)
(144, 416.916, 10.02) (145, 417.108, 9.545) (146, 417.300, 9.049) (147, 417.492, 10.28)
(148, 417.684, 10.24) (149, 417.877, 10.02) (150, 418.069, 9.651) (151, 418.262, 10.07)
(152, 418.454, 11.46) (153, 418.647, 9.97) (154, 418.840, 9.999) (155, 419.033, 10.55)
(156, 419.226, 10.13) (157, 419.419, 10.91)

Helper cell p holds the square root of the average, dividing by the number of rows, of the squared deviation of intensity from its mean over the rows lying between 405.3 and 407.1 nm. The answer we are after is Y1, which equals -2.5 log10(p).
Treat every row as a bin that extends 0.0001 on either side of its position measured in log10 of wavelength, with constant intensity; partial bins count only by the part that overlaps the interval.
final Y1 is 0.5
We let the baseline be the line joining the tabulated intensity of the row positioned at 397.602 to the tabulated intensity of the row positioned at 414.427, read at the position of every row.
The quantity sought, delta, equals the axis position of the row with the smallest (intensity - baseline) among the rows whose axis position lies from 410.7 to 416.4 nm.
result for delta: 414.236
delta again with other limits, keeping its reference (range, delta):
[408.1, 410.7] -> 410.061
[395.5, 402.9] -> 396.504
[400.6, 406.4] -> 406.301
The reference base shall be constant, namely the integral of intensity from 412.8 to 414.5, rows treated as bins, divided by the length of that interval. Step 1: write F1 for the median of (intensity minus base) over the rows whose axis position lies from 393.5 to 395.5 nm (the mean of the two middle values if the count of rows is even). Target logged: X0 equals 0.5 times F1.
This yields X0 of -2.3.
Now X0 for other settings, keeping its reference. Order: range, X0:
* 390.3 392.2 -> -1.7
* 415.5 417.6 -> -0.2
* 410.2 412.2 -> 0.0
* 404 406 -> -0.1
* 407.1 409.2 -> 0.0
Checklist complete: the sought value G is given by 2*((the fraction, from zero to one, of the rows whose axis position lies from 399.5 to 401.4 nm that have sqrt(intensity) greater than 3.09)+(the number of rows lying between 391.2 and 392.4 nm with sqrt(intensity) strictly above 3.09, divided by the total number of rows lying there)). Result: 2.0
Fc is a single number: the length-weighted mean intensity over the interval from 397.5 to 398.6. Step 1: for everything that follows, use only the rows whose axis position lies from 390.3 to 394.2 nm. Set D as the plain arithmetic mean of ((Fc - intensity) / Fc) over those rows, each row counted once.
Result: 0.30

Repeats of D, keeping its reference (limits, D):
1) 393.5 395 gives 0.36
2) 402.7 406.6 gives -0.25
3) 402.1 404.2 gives -0.30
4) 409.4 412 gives -0.24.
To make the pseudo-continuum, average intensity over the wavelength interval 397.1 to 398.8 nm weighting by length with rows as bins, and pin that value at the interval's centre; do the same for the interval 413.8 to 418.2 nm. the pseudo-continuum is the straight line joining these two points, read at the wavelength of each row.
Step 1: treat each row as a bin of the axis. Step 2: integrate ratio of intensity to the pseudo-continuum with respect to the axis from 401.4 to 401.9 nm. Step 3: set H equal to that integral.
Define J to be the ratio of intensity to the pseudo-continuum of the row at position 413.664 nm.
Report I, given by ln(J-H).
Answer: -0.70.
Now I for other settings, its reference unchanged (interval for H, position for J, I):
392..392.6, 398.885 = -0.39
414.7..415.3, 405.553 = -0.49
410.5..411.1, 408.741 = -0.57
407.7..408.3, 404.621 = -0.78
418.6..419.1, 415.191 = -0.65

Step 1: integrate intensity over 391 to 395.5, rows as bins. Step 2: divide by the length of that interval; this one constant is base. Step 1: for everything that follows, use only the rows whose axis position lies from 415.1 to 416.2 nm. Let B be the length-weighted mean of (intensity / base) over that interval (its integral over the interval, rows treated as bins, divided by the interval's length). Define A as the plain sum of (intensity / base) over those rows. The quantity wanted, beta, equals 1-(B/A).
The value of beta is 0.8335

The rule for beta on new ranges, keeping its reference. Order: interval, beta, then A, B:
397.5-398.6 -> 0.8340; 8.3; 1.37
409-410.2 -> 0.8335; 10.2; 1.70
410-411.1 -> 0.8327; 9.9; 1.66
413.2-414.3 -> 0.8325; 10.6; 1.78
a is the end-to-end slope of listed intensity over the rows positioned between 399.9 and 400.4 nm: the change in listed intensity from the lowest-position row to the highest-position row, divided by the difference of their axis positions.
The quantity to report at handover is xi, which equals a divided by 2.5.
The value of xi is -0.01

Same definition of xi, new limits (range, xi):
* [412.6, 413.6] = -0.36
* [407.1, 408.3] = 0.16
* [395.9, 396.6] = -2.15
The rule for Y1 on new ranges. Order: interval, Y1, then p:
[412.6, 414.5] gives 0.4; 0.70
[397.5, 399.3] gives -0.1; 1.12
